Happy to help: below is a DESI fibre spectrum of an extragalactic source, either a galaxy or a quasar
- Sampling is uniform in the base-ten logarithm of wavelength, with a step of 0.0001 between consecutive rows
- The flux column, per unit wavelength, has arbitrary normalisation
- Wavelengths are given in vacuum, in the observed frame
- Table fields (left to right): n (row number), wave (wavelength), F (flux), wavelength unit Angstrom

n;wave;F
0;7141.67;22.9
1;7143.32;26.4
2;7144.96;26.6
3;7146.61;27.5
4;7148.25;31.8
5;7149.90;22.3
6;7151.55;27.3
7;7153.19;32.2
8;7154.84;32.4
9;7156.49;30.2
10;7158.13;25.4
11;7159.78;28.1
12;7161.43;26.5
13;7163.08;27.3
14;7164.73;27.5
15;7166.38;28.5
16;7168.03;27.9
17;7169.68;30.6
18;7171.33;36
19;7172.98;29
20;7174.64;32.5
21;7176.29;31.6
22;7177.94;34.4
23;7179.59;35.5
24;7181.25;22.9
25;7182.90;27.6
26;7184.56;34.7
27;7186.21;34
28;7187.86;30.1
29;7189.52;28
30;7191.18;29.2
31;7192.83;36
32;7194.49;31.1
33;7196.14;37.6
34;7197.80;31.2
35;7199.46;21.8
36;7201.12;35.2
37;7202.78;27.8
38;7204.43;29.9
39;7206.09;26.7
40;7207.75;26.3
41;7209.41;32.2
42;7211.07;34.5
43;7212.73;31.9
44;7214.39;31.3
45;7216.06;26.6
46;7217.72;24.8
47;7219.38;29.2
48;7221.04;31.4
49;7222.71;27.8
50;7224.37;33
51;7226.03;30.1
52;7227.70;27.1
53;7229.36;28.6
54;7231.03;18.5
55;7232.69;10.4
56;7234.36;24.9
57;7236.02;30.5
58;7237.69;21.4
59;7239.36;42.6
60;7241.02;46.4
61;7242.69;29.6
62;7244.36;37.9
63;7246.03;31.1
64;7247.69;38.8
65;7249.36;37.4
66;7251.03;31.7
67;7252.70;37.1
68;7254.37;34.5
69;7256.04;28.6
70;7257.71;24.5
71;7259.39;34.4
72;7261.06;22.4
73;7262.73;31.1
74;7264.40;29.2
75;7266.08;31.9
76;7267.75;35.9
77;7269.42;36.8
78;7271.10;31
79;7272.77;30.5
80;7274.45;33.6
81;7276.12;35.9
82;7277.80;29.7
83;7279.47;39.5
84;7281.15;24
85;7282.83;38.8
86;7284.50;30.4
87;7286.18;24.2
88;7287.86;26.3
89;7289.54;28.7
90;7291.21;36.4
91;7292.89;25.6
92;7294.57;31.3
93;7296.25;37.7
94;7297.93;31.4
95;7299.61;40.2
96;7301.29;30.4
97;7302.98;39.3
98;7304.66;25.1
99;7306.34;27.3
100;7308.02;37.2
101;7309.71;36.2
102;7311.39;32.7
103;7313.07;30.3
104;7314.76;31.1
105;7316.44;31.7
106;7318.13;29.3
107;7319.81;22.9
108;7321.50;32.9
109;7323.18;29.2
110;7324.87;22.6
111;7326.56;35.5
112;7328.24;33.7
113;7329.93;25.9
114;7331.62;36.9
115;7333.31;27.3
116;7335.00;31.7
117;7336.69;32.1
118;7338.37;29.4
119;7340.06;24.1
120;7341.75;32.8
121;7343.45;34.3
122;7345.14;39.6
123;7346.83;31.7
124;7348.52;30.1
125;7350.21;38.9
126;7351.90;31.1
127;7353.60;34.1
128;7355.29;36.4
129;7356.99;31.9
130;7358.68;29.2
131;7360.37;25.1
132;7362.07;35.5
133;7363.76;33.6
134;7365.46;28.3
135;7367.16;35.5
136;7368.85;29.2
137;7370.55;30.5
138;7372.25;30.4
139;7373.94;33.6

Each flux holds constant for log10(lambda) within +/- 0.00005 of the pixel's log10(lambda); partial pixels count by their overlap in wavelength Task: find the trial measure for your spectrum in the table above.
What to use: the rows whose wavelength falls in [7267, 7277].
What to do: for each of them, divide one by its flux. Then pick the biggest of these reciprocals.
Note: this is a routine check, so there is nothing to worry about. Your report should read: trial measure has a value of 0.033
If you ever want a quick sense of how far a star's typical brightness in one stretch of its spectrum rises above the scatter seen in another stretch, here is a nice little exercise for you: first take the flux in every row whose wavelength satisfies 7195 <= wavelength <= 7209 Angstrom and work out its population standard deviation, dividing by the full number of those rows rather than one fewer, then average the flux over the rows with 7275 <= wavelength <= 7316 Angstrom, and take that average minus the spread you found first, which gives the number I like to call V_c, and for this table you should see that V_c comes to 27.3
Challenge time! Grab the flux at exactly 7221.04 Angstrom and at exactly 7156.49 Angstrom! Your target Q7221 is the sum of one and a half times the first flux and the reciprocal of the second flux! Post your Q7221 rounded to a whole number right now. 47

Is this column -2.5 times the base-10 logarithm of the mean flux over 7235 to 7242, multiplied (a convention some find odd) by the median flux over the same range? -141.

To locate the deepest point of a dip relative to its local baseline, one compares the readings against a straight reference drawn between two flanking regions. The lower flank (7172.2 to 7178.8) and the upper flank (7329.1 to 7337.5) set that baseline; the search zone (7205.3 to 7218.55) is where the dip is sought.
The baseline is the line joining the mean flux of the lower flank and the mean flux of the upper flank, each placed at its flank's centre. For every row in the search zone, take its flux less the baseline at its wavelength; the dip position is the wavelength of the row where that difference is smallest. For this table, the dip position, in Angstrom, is 7217.72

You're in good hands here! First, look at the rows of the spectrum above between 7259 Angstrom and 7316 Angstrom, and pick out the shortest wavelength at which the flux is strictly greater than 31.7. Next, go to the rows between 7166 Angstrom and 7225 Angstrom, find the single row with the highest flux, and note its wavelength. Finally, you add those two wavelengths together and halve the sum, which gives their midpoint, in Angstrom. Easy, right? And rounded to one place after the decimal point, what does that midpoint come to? 7227.8 Angstrom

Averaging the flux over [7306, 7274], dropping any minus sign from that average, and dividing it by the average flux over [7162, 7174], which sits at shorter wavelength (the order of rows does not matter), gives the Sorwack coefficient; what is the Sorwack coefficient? 1.08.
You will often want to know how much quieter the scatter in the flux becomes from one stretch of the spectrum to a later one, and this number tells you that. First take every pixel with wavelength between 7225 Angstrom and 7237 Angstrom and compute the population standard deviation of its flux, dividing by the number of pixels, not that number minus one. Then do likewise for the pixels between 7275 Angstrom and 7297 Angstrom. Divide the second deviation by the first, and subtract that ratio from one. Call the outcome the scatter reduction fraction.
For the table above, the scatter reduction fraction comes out 0.20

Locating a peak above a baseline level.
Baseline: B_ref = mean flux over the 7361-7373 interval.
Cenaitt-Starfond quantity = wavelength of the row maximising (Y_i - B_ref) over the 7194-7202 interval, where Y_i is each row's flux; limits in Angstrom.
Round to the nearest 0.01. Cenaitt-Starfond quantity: 7196.14 Angstrom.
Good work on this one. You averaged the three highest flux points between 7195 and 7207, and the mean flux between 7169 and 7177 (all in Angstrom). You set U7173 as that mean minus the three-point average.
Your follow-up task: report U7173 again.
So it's -2.7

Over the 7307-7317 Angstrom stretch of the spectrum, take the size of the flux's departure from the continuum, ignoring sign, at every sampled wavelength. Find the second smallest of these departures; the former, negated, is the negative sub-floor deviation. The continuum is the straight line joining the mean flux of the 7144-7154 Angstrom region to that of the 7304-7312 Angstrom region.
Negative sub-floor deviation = -0.8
